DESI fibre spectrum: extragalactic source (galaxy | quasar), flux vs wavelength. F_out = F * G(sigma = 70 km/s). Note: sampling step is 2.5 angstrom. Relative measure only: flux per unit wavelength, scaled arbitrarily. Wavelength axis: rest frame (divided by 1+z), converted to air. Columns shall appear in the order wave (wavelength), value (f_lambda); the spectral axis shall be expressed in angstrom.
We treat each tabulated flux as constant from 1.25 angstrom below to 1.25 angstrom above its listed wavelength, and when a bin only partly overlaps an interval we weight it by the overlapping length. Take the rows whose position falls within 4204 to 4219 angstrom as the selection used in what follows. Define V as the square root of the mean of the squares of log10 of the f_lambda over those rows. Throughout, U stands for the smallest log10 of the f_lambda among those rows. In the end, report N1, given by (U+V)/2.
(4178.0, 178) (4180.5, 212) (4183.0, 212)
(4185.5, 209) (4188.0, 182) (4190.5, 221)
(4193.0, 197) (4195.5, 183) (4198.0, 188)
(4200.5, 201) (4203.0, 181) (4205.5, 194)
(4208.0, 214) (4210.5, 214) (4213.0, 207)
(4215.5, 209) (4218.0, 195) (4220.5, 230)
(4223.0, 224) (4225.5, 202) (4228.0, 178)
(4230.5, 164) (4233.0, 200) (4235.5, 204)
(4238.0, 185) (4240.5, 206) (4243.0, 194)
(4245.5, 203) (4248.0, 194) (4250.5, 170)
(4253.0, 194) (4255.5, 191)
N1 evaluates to 2.30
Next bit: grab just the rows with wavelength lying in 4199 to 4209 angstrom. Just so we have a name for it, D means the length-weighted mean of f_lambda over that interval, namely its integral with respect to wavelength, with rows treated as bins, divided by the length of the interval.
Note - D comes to 197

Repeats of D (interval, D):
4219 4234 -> 200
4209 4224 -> 213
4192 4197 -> 190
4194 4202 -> 191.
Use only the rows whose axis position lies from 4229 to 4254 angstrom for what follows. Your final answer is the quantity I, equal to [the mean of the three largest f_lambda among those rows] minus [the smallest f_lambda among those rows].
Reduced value 40.3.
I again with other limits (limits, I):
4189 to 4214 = 35.3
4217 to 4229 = 40.7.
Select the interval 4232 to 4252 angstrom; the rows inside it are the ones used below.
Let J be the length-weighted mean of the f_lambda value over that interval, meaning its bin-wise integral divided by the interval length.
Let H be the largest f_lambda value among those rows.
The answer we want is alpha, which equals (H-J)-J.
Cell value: -183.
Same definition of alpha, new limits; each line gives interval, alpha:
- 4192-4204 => -179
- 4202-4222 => -182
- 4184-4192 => -187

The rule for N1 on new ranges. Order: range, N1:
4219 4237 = 2.26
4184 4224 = 2.28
